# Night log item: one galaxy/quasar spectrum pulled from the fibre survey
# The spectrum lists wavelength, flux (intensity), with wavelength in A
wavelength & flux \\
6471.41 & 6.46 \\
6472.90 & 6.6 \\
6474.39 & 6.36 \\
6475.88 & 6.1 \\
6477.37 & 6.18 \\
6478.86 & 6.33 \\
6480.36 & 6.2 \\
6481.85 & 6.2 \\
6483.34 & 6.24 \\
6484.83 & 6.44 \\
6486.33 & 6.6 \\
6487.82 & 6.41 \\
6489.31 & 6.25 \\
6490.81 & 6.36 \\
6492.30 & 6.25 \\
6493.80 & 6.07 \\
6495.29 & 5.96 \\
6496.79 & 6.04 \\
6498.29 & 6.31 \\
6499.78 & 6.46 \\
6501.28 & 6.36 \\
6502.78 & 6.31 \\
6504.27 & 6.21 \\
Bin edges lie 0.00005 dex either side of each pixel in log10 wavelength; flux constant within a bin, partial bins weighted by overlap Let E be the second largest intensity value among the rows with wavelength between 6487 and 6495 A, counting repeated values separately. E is 6.36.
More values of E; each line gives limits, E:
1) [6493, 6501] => 6.31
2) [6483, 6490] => 6.44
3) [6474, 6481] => 6.33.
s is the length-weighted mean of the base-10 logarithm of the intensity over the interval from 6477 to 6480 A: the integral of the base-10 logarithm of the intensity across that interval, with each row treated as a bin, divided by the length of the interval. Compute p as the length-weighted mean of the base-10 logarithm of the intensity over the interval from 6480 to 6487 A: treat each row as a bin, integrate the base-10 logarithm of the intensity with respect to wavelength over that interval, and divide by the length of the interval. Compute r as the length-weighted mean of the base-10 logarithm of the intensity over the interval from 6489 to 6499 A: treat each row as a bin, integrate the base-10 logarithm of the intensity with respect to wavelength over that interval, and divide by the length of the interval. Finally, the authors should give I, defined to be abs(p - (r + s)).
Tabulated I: 0.782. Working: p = 0.802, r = 0.790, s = 0.7947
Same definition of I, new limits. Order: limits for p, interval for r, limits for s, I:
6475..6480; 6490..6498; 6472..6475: 0.808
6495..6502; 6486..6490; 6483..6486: 0.818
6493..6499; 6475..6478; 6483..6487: 0.814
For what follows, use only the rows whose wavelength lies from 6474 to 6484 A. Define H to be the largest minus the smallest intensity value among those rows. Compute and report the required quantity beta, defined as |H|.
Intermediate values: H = 0.26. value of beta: 0.26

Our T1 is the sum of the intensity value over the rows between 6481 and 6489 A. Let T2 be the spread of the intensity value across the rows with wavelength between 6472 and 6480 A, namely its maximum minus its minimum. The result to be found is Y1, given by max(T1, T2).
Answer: 31.9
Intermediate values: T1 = 31.9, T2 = 0.50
